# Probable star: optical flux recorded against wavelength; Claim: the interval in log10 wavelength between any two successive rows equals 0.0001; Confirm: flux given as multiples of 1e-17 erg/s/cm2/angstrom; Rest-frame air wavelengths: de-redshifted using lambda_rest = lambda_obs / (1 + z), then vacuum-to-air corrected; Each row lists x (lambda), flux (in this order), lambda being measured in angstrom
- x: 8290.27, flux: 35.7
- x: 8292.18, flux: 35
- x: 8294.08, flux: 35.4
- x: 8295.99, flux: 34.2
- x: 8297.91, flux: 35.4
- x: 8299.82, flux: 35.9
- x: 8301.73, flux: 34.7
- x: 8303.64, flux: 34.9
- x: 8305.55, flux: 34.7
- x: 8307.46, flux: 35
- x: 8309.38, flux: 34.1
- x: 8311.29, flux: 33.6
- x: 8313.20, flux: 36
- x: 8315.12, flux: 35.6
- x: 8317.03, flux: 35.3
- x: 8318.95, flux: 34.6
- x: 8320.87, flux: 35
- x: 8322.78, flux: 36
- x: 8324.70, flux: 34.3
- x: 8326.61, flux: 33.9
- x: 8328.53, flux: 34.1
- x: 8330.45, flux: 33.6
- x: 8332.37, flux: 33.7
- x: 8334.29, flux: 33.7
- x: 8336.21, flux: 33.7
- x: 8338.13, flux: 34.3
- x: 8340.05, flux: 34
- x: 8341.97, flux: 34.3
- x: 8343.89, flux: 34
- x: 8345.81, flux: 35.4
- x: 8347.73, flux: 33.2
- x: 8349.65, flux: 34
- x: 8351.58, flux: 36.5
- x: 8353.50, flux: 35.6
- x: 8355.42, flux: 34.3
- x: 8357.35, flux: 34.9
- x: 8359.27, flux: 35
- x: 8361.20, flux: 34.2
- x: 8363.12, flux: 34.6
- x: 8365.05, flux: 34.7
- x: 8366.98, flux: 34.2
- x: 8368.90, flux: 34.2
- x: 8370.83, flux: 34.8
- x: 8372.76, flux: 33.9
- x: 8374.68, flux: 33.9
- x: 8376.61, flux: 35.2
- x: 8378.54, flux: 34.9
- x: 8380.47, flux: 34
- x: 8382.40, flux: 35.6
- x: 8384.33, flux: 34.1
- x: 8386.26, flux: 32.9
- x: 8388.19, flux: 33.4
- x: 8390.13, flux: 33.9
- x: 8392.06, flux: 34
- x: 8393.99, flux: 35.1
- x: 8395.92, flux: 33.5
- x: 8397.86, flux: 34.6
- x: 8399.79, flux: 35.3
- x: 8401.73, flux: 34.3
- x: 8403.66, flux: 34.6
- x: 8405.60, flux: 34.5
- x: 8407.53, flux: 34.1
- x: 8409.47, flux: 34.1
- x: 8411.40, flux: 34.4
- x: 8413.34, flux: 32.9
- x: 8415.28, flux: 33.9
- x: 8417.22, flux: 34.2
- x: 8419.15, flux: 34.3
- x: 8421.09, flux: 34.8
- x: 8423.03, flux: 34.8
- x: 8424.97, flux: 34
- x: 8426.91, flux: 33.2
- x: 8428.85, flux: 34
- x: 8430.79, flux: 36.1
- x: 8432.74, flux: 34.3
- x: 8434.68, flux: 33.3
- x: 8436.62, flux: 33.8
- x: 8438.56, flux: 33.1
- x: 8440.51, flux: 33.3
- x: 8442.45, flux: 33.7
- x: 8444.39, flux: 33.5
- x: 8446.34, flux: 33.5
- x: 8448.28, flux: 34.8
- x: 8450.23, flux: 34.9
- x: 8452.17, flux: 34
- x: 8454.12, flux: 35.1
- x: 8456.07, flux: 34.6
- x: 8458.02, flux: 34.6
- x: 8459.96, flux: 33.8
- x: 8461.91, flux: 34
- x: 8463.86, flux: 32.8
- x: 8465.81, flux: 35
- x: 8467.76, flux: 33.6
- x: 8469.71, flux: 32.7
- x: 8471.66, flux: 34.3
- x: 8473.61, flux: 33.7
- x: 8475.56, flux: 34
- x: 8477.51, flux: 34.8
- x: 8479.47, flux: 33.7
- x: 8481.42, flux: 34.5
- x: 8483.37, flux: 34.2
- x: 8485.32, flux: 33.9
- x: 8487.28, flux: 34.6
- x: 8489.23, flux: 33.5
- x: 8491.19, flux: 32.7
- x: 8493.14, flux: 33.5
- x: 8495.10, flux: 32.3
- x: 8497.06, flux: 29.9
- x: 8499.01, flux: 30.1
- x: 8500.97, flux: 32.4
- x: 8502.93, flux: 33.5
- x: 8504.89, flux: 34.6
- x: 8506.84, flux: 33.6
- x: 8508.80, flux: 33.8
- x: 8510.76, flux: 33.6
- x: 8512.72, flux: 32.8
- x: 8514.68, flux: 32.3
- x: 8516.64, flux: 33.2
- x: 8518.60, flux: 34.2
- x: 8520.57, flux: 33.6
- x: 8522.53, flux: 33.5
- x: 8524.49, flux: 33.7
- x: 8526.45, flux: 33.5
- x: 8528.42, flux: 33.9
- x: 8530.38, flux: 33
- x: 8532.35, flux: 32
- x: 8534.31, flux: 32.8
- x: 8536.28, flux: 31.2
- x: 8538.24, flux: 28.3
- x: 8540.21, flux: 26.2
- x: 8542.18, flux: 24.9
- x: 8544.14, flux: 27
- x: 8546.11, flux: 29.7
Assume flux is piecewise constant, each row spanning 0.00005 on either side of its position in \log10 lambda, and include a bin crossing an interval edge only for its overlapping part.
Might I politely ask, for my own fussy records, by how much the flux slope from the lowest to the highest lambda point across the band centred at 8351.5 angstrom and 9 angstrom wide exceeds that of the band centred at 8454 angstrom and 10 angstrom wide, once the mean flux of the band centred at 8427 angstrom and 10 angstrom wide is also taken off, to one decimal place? -34.2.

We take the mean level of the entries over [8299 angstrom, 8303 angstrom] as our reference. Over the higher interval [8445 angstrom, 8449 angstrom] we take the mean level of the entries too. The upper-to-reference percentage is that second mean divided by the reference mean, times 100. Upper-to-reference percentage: 97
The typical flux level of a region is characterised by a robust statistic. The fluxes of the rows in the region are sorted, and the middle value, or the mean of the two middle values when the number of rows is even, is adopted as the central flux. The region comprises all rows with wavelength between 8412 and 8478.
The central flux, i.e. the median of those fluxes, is 34.0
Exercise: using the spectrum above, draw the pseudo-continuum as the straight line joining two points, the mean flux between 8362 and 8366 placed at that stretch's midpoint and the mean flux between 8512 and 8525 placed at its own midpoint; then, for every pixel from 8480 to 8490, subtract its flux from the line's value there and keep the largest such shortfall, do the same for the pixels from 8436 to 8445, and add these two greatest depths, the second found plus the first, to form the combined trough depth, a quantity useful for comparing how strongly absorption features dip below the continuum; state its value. 1.0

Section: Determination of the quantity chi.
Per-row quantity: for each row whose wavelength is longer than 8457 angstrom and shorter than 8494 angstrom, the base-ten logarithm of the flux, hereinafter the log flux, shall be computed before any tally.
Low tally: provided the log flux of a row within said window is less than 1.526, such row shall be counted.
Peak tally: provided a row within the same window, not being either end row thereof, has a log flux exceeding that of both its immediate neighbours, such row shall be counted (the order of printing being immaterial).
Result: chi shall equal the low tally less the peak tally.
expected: -1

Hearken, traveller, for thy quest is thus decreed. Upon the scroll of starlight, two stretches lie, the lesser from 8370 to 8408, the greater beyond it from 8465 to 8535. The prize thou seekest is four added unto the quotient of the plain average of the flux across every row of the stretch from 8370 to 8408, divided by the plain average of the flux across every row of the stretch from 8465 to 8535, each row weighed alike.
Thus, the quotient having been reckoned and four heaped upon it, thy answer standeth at 5.029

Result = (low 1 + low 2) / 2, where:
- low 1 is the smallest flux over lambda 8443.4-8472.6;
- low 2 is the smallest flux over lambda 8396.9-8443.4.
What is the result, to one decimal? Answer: 32.8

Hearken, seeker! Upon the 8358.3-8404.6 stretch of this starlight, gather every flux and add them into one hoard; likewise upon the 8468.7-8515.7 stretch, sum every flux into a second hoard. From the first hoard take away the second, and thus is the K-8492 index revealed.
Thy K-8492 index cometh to 26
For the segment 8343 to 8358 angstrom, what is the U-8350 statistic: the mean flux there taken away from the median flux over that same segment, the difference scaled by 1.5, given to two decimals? -0.21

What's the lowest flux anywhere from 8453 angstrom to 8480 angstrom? 32.7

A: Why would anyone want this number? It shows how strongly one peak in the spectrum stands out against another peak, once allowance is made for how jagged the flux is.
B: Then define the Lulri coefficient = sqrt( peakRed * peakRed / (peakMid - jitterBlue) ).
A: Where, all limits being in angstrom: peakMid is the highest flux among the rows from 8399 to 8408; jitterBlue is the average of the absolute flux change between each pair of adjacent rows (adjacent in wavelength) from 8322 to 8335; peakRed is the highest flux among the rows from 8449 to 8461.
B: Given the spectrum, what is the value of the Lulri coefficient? 5.95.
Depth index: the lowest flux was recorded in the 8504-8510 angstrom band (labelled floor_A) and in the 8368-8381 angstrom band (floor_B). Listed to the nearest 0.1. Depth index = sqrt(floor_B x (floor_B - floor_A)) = 3.2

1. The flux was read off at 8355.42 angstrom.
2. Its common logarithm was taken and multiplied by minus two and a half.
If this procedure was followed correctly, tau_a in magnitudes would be -3.84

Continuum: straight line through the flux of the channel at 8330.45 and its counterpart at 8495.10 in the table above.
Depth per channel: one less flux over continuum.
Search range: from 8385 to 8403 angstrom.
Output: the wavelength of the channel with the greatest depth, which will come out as 8386.26 angstrom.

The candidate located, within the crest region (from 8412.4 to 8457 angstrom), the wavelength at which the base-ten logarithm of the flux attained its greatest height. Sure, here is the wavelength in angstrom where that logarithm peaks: 8430.79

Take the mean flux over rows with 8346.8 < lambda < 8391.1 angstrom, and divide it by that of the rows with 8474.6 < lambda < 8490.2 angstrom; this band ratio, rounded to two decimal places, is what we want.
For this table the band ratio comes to 1.01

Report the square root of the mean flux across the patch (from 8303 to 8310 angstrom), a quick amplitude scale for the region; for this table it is 5.89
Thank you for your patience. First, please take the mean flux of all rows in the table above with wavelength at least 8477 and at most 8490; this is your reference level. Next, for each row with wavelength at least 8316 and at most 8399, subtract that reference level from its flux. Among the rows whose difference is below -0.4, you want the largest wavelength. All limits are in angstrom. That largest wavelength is 8395.92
